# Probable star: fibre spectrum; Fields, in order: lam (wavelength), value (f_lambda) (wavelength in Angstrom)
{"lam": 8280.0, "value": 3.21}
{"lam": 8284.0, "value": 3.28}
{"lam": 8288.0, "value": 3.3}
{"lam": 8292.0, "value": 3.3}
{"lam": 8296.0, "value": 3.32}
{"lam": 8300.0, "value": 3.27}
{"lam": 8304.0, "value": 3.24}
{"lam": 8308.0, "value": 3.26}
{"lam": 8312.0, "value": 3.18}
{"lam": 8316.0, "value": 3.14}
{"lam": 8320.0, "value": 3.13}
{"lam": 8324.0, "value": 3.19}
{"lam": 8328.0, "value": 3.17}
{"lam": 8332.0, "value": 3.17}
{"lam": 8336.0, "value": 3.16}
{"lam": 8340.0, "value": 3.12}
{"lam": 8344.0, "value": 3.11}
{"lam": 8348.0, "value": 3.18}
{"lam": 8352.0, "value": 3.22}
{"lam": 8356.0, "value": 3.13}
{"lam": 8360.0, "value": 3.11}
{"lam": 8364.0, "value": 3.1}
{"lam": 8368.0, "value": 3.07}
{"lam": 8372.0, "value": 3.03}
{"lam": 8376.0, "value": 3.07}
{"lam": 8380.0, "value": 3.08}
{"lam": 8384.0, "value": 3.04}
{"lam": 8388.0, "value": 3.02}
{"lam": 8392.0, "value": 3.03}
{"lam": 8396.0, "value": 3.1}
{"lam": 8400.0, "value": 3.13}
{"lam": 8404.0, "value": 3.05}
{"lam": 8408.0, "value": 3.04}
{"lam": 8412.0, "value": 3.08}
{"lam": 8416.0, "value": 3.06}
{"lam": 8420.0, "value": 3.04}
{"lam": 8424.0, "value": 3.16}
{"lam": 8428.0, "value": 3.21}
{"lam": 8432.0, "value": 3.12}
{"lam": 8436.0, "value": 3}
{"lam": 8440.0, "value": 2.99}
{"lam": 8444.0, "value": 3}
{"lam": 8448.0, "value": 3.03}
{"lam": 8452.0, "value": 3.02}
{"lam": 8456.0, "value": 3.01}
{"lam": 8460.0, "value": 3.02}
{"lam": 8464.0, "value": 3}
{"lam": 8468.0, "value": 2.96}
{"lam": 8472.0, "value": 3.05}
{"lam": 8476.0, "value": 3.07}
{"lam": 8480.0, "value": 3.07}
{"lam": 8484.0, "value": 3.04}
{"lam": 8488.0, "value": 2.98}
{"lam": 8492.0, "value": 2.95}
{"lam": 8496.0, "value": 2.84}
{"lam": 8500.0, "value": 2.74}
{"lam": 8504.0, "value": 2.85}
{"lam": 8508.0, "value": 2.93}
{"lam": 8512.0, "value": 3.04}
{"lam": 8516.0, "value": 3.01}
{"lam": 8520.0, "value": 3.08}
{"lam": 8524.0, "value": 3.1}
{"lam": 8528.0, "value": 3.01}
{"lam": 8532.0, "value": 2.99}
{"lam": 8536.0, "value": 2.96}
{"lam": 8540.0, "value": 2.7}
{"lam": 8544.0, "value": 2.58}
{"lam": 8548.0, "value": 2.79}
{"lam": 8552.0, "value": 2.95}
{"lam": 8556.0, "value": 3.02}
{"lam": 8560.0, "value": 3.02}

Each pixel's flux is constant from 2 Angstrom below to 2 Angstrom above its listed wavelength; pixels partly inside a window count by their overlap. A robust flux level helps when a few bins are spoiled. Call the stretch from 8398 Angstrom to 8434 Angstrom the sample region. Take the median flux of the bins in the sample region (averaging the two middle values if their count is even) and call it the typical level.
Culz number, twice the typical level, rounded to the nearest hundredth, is 6.16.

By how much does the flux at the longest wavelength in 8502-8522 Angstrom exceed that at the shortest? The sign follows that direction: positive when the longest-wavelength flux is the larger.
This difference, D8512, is 0.23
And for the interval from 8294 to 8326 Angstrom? -0.13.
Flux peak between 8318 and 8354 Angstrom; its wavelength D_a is 8352.0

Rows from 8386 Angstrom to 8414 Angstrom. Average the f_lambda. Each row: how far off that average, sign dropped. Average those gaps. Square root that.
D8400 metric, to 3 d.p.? 0.183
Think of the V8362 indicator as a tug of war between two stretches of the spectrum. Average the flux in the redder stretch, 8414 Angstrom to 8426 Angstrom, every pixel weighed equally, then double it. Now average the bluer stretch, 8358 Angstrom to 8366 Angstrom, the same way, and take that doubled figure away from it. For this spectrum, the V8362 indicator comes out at -3.07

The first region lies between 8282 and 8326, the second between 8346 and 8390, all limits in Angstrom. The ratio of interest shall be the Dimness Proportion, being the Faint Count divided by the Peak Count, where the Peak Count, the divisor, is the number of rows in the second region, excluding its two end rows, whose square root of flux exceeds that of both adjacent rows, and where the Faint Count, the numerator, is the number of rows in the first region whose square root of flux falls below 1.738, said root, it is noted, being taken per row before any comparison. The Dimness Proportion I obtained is 0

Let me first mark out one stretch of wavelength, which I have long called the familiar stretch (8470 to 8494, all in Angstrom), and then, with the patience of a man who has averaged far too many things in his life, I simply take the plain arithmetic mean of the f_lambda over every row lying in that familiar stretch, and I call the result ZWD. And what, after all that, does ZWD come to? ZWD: 3.03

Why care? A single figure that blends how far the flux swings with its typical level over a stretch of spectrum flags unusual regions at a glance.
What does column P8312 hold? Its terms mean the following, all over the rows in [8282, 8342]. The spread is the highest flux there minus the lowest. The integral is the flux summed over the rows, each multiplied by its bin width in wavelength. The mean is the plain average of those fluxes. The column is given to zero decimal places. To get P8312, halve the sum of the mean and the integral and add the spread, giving 98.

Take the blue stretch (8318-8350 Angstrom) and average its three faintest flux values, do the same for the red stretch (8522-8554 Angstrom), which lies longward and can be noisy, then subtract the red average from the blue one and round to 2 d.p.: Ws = 0.43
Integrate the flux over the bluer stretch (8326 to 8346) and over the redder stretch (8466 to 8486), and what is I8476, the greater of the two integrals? 62.9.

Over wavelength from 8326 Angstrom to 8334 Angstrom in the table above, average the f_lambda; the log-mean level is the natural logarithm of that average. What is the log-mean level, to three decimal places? 1.154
